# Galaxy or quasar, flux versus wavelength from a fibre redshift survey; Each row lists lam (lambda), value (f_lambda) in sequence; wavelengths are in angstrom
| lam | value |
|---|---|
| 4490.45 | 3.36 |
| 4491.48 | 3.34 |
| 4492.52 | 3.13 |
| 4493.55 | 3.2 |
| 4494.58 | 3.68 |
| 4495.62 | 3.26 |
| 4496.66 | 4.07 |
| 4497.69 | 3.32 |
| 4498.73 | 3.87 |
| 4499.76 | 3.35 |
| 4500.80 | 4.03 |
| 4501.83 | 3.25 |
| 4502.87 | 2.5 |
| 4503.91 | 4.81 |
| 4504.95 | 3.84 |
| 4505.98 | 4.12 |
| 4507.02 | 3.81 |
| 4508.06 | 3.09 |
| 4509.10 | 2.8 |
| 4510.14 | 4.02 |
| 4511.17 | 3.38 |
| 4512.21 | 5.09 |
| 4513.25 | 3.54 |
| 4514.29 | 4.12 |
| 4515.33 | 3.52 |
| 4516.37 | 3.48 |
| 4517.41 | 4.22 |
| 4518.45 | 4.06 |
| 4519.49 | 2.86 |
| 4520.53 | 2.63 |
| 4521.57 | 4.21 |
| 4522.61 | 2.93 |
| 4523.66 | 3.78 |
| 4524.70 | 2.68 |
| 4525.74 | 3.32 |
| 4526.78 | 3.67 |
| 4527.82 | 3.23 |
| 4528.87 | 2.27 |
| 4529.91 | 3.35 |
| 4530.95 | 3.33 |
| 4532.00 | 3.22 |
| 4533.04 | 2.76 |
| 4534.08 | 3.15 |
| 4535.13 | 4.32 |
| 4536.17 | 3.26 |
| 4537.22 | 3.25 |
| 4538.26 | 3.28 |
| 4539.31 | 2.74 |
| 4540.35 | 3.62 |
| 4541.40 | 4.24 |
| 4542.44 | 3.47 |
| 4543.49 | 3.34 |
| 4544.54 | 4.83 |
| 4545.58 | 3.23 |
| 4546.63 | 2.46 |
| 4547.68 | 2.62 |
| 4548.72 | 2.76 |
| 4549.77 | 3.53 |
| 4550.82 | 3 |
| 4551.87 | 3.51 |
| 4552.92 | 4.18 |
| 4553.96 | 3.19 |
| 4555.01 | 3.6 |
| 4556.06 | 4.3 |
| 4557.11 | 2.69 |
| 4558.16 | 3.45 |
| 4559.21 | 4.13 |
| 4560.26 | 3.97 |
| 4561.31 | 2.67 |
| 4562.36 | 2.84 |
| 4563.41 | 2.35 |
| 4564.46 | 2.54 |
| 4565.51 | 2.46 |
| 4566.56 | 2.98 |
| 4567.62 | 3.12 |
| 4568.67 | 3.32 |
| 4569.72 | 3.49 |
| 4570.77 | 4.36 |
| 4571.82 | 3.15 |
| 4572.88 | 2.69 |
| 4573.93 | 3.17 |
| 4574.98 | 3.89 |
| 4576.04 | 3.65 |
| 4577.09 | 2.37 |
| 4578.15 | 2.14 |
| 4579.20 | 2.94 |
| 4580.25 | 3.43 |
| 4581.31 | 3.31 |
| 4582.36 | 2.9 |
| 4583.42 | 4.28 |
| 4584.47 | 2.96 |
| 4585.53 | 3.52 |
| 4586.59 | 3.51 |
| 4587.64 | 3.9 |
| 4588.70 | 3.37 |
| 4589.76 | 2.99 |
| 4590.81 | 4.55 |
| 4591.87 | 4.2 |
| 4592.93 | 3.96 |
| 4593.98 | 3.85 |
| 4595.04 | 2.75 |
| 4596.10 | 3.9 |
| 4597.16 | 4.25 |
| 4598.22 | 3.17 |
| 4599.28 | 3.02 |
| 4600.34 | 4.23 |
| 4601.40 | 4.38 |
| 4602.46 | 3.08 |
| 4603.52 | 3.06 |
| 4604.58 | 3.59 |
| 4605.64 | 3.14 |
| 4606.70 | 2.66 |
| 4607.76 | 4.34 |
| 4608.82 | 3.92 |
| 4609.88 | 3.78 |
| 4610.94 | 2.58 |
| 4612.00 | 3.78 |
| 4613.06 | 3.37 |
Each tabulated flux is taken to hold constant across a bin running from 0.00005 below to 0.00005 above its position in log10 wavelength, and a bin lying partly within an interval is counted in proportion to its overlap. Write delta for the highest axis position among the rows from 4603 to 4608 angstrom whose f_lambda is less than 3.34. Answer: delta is 4606.70 angstrom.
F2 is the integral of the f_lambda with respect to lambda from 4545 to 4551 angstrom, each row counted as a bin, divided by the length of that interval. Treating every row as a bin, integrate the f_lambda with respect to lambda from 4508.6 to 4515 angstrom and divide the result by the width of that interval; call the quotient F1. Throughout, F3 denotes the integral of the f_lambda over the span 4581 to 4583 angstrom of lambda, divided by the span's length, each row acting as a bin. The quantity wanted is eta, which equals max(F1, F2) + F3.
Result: 6.97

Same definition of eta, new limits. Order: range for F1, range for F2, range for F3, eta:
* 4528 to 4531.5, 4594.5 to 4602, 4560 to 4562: 6.86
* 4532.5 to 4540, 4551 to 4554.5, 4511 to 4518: 7.50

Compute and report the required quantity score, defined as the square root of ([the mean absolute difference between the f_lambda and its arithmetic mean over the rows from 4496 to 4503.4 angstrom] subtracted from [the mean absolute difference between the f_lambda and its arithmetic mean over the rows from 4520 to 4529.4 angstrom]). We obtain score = 0.26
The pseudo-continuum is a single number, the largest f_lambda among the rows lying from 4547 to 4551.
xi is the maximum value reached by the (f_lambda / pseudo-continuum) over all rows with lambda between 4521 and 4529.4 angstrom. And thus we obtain 1.19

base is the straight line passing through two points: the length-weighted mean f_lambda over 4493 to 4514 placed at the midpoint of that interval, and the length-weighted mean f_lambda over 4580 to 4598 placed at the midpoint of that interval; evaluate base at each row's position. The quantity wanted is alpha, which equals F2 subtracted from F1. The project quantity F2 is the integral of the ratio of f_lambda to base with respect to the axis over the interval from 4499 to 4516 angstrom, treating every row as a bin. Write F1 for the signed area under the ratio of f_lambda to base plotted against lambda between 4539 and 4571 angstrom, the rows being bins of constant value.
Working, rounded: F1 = 29.2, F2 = 17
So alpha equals 12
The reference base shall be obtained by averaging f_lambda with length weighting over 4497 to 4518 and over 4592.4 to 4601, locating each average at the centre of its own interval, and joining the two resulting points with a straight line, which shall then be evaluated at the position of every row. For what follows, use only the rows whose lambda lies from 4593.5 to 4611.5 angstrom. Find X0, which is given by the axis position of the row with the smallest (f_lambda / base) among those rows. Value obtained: 4610.94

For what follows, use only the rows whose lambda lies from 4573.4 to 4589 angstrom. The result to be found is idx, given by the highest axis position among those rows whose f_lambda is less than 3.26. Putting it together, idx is 4584.47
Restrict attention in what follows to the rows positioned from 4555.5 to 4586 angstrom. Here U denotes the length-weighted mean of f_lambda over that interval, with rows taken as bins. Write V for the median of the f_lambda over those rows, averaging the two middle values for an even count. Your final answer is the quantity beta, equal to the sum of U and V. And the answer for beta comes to 6.4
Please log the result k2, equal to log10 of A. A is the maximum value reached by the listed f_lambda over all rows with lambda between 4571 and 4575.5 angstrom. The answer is 0.590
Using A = 3.89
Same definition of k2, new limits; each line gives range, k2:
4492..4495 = 0.566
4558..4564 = 0.616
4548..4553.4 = 0.621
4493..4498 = 0.610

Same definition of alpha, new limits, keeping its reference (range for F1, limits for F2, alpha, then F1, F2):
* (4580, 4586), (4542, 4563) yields -14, 5.6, 20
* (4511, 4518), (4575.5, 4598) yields -14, 7.5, 21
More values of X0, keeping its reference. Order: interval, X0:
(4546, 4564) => 4563.41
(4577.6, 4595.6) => 4578.15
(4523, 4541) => 4528.87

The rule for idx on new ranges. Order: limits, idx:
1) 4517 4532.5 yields 4532.00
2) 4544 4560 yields 4557.11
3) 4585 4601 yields 4599.28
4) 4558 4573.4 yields 4572.88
